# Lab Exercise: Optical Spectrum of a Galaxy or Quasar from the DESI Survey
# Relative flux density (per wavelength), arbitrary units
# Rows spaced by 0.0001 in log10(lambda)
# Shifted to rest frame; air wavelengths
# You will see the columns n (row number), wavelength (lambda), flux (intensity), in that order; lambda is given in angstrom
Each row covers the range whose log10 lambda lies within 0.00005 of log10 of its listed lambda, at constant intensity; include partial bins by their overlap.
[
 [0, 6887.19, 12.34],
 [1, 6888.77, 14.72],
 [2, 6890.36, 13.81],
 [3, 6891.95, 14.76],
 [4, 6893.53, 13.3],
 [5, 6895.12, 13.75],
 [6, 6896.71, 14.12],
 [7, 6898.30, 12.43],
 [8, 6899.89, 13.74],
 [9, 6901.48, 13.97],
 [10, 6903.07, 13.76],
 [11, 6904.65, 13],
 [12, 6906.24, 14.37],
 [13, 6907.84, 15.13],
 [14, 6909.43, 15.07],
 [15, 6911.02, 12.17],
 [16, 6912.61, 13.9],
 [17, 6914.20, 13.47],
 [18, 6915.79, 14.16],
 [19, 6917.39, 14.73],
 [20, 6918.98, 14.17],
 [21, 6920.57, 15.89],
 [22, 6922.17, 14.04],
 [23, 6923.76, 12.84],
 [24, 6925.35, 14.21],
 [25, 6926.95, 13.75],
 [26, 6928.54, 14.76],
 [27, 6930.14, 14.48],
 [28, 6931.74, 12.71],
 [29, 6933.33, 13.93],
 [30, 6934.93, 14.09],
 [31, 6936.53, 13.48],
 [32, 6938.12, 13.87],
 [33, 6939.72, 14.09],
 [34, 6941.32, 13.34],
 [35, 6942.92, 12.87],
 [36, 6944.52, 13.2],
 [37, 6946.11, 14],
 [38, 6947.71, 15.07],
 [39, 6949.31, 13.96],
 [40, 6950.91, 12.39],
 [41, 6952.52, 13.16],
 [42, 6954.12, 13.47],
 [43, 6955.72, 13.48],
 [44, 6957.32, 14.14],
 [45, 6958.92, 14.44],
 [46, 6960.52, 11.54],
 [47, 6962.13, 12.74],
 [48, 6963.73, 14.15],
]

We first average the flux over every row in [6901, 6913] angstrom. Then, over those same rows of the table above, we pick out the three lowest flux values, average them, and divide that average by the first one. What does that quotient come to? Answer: 0.932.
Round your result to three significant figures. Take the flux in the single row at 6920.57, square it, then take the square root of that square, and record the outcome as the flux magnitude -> 15.9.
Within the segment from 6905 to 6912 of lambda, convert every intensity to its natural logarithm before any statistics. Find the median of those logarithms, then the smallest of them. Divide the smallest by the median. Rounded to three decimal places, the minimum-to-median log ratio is 0.929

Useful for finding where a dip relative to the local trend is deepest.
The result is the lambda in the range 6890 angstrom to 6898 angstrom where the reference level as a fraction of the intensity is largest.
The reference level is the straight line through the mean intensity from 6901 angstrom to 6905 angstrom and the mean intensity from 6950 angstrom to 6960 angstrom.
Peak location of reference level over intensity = 6893.53 angstrom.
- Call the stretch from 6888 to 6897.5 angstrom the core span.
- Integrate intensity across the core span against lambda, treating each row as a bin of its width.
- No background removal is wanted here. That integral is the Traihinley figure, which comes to 134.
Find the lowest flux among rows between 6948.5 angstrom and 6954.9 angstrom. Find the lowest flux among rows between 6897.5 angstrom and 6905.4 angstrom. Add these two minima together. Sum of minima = 24.8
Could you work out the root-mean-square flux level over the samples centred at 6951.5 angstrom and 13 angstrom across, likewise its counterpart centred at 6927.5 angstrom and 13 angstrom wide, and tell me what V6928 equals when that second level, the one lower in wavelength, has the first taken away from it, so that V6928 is 0.1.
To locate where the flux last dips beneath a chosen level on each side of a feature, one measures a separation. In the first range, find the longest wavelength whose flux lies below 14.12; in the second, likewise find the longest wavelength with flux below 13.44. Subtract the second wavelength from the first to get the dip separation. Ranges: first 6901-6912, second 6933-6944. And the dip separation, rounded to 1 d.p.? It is -31.9 angstrom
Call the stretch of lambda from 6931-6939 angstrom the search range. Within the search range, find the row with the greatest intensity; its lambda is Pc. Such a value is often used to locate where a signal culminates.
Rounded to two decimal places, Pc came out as 6934.93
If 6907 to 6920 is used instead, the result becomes 6907.84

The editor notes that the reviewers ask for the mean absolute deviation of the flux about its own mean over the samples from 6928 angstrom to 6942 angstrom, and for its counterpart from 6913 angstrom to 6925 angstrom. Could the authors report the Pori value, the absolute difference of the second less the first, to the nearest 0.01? 0.19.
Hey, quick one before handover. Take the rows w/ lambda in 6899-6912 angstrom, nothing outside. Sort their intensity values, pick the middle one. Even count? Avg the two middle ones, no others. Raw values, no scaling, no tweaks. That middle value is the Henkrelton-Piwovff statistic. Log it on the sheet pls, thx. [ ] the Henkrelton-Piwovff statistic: 13.9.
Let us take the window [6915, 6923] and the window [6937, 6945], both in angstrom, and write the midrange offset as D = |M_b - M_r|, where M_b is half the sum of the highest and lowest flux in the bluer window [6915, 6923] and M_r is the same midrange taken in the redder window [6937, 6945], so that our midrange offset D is 1.5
